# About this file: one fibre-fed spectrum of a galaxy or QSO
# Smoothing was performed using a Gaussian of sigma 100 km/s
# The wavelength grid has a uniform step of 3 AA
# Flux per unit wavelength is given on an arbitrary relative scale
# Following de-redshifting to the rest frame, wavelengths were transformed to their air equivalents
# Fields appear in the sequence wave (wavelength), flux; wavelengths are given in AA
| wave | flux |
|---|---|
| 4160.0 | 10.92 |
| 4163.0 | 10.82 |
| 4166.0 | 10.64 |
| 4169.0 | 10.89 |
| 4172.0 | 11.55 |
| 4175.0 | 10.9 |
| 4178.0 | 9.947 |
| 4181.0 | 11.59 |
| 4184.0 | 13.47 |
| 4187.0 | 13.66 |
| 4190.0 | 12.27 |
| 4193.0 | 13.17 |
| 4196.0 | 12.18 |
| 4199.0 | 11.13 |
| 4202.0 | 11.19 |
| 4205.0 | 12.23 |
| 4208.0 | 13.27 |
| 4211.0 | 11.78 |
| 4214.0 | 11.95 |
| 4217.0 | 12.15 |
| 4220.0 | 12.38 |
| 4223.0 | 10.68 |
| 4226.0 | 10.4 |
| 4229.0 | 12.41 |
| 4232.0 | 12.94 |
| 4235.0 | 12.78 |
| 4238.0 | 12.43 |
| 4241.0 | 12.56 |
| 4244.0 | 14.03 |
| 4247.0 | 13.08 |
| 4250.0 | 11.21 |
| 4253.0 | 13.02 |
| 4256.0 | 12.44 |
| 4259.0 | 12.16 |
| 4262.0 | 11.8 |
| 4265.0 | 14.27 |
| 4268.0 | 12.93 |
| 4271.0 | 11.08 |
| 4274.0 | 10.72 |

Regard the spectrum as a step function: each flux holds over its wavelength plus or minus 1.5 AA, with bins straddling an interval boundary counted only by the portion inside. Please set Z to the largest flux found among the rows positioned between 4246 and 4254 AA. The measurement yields 13.08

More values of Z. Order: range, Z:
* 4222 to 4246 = 14.03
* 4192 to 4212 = 13.27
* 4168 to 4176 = 11.55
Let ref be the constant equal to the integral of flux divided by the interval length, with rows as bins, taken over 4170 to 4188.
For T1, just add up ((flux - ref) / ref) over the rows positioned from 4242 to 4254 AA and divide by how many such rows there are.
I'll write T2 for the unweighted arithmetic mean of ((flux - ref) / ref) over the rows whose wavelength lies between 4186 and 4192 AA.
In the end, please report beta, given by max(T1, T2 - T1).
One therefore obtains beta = 0.090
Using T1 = 0.090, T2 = 0.101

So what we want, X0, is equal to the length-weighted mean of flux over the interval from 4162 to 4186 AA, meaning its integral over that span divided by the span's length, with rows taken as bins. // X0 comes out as 11.3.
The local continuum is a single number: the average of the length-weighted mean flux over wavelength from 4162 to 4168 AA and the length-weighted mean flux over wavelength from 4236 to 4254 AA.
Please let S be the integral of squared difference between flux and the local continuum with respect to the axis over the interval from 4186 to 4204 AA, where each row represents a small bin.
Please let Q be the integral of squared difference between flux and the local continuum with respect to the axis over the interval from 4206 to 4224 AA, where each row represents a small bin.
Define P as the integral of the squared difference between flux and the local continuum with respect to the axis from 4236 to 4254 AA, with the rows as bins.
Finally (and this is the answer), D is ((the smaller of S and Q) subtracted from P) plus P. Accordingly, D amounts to 49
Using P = 31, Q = 12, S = 19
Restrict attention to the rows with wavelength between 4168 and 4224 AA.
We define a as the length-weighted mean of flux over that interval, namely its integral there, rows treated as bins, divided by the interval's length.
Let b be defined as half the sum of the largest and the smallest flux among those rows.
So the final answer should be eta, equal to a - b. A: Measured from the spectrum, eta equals 0.13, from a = 11.9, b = 11.8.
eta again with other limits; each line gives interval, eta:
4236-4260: 0.01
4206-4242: 0.30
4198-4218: -0.23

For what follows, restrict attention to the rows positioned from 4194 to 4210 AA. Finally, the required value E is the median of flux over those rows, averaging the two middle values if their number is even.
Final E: 12.2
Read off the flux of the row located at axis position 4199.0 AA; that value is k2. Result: 11.13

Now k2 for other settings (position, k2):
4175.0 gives 10.9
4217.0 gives 12.15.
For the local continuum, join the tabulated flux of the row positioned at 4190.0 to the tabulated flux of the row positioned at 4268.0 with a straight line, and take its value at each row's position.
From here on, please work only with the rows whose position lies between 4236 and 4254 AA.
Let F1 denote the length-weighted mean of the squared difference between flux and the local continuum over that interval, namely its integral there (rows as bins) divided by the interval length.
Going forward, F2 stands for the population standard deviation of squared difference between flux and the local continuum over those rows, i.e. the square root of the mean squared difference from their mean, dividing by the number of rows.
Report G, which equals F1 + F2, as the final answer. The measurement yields 1.7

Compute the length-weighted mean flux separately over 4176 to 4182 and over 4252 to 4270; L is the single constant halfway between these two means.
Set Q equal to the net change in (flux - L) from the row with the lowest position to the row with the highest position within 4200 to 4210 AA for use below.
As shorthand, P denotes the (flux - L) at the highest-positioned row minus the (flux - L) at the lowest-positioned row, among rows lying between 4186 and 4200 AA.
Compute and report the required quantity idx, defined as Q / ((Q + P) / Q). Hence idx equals -9.6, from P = -2.5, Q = 2.1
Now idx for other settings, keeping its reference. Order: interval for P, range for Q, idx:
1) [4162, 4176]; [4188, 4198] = -0.8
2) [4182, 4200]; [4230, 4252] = -0.7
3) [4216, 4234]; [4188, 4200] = -3.7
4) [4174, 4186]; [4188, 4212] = 0.1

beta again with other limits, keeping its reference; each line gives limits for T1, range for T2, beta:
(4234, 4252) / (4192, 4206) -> 0.077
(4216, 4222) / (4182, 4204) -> 0.042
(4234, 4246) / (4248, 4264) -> 0.100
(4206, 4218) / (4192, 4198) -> 0.043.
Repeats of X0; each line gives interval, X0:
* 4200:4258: 12.2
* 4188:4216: 12.2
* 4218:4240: 12.0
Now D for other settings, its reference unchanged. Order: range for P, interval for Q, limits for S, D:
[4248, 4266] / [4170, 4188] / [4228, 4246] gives 21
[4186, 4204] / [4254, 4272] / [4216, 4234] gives 22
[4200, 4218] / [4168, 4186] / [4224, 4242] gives 1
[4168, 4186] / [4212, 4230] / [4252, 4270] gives 37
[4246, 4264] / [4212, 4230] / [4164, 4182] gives 20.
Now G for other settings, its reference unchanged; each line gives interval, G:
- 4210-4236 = 2.7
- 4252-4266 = 1.4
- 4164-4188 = 3.1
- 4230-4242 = 0.1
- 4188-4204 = 1.4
